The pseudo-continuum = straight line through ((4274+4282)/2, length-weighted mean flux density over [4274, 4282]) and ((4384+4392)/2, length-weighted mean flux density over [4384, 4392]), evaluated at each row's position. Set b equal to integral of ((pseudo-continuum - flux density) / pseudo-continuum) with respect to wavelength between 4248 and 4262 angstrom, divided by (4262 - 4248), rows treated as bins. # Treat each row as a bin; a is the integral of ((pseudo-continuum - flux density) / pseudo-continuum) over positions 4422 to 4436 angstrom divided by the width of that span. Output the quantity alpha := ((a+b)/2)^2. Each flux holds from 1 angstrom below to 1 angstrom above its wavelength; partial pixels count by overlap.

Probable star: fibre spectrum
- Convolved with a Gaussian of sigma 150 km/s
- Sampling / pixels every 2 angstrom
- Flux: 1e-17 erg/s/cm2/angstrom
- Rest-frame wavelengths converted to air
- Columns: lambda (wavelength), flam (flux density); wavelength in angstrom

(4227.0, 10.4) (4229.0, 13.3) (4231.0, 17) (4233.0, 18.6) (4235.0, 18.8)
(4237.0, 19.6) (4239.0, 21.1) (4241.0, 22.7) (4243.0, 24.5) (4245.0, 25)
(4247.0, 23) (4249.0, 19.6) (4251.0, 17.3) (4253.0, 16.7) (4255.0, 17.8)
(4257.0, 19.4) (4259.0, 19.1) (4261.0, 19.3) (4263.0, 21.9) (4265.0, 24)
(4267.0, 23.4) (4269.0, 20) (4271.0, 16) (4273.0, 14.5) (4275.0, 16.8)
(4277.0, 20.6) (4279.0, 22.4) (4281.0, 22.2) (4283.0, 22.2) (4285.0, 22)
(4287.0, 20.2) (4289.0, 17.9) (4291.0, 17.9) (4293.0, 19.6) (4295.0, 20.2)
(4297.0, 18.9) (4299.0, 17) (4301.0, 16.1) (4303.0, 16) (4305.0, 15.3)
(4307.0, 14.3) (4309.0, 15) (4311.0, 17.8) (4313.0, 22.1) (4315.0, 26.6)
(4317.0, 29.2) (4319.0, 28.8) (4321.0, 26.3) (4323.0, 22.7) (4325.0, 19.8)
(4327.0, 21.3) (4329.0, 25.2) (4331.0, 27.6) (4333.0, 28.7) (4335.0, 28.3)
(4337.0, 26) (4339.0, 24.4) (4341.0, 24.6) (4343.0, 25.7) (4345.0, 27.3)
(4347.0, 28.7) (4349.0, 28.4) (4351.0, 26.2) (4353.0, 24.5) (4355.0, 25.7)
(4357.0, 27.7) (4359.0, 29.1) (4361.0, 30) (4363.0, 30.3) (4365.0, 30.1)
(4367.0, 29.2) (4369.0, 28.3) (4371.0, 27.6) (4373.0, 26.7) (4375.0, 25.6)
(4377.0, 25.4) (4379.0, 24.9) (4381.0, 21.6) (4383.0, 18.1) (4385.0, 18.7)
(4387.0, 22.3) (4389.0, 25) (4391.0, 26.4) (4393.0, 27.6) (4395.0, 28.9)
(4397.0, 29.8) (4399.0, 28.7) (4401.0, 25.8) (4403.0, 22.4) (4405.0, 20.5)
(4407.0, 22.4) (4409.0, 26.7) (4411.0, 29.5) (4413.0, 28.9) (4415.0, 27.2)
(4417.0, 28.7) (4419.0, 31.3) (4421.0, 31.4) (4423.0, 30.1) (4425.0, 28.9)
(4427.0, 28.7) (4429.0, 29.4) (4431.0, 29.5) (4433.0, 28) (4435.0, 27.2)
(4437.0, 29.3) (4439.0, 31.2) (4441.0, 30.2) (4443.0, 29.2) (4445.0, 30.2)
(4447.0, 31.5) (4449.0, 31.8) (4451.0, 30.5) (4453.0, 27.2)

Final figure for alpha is 0.004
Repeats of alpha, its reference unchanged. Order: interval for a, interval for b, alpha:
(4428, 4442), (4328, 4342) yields 0.043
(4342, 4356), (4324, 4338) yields 0.033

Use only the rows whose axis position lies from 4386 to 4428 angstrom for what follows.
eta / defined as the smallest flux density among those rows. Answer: 20.5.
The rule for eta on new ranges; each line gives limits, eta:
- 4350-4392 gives 18.1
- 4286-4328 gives 14.3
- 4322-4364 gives 19.8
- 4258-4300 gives 14.5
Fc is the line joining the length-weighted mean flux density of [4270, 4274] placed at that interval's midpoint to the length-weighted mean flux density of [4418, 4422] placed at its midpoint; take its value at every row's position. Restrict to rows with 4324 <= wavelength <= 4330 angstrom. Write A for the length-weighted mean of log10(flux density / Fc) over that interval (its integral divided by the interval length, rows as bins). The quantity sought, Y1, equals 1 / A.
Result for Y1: 66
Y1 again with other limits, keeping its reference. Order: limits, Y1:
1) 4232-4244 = 4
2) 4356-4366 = 14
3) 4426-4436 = -18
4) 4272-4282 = 12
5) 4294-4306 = -36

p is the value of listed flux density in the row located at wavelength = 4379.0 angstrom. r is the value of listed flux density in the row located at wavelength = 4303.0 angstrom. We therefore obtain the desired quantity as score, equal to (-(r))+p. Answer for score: 9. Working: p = 24.9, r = 16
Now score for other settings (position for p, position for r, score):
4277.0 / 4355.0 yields -5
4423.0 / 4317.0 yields 1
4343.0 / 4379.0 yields 1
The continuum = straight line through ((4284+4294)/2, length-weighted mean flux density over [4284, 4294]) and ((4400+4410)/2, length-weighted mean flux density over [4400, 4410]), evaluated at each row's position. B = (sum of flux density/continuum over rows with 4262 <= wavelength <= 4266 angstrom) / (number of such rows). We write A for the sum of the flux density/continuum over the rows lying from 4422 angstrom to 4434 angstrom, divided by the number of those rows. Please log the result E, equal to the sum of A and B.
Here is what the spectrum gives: 2.4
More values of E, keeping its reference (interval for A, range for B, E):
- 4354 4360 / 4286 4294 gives 2.2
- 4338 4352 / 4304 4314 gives 2.1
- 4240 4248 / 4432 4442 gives 2.5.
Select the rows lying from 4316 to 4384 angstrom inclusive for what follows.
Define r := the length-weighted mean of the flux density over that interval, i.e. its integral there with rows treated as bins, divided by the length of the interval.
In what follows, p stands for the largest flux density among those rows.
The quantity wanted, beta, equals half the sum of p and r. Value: 28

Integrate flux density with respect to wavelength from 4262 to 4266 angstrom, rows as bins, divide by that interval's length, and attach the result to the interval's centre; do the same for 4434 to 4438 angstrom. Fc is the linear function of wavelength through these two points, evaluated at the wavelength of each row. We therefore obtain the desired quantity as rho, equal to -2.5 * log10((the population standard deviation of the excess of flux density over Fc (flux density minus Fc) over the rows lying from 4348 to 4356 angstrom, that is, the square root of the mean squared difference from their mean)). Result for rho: -0.42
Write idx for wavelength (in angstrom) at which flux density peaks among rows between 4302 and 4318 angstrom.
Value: 4317.0 angstrom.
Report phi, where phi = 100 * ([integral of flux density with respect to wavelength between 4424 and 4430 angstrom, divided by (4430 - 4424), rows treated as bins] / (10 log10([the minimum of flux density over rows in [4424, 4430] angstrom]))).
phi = 199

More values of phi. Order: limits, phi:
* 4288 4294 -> 147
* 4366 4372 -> 197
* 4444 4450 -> 211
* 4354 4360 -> 195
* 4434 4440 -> 204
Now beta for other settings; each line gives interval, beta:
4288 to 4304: 19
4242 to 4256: 23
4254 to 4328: 25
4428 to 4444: 30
